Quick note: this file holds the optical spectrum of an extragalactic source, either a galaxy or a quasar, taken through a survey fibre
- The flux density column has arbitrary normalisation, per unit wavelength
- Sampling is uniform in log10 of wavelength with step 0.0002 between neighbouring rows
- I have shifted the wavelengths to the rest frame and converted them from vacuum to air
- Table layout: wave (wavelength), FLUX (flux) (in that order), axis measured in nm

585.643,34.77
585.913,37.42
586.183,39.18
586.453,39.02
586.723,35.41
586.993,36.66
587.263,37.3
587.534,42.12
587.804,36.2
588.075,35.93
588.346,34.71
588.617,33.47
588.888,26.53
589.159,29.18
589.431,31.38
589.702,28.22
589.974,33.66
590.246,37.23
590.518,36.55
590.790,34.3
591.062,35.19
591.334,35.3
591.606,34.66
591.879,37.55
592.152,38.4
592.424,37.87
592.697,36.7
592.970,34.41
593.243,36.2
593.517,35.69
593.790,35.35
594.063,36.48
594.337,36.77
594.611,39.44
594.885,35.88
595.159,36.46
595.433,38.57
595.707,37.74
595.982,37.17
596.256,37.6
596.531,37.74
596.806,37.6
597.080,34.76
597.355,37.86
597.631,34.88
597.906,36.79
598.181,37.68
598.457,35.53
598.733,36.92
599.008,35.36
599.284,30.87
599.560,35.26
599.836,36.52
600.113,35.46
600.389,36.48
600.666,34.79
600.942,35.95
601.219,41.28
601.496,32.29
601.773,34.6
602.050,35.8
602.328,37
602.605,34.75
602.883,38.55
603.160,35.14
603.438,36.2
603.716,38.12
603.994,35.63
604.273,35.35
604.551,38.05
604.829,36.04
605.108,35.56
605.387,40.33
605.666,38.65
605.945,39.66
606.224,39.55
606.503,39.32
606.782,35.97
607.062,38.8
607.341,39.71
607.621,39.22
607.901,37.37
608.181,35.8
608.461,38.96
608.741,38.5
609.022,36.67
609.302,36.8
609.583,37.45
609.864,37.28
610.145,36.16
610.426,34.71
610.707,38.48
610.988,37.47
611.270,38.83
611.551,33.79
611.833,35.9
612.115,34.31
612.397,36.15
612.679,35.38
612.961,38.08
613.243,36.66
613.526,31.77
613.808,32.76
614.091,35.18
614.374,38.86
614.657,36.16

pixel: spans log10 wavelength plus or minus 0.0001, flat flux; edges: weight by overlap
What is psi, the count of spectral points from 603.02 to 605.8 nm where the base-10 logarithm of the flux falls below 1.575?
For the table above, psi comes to 6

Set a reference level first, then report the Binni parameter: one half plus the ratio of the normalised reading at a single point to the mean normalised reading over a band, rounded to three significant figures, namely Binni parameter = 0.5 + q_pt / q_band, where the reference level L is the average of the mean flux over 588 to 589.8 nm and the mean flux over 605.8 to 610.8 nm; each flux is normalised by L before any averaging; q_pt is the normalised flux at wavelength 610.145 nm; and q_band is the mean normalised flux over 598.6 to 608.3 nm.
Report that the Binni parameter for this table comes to 1.48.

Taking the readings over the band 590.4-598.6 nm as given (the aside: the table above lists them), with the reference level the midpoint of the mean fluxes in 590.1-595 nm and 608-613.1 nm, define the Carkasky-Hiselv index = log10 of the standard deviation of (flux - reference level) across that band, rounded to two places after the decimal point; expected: 0.13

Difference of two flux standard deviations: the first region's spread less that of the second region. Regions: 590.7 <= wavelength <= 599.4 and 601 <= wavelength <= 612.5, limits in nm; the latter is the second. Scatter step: 0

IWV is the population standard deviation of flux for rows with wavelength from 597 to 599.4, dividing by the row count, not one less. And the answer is 2.0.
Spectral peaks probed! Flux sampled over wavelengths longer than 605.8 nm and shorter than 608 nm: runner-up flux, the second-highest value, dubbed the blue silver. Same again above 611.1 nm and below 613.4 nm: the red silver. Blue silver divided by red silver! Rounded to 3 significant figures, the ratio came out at 1.04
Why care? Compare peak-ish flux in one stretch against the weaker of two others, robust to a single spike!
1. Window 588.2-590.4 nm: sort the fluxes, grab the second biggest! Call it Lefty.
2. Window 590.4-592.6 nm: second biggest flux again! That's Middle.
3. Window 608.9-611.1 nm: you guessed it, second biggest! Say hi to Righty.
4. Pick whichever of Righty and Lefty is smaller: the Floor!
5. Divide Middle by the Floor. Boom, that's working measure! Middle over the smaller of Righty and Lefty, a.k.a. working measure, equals 1.09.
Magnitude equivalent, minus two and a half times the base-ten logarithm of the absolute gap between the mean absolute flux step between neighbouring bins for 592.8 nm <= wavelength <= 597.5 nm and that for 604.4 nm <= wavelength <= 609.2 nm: 1.1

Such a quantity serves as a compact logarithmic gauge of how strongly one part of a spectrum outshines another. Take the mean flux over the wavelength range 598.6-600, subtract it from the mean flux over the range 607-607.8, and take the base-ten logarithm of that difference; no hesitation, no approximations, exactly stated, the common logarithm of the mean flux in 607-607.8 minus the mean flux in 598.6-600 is 0.6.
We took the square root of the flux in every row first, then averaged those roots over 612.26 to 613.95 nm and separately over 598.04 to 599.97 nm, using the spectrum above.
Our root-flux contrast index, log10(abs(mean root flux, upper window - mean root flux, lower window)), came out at -1.57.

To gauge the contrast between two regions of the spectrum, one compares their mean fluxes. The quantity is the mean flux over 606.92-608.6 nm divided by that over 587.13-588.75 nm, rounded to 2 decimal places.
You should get 1.05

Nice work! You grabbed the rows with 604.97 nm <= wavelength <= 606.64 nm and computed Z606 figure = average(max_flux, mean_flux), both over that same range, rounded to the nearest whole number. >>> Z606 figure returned 40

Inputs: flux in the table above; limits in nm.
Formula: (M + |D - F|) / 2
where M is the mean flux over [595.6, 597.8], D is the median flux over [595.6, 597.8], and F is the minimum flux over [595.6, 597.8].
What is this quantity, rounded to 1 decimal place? 19.9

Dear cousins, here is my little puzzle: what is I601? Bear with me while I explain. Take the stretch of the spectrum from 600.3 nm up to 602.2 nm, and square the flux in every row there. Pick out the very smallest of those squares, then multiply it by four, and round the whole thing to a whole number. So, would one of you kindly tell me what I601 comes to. 4171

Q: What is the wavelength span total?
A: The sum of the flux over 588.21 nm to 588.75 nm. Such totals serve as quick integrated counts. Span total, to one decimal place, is 68.2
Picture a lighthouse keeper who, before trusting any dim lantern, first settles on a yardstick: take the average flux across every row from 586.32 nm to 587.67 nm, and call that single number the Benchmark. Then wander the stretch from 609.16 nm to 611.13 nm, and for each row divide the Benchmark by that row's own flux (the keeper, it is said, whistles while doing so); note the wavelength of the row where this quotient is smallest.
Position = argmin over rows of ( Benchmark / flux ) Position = 610.707 nm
